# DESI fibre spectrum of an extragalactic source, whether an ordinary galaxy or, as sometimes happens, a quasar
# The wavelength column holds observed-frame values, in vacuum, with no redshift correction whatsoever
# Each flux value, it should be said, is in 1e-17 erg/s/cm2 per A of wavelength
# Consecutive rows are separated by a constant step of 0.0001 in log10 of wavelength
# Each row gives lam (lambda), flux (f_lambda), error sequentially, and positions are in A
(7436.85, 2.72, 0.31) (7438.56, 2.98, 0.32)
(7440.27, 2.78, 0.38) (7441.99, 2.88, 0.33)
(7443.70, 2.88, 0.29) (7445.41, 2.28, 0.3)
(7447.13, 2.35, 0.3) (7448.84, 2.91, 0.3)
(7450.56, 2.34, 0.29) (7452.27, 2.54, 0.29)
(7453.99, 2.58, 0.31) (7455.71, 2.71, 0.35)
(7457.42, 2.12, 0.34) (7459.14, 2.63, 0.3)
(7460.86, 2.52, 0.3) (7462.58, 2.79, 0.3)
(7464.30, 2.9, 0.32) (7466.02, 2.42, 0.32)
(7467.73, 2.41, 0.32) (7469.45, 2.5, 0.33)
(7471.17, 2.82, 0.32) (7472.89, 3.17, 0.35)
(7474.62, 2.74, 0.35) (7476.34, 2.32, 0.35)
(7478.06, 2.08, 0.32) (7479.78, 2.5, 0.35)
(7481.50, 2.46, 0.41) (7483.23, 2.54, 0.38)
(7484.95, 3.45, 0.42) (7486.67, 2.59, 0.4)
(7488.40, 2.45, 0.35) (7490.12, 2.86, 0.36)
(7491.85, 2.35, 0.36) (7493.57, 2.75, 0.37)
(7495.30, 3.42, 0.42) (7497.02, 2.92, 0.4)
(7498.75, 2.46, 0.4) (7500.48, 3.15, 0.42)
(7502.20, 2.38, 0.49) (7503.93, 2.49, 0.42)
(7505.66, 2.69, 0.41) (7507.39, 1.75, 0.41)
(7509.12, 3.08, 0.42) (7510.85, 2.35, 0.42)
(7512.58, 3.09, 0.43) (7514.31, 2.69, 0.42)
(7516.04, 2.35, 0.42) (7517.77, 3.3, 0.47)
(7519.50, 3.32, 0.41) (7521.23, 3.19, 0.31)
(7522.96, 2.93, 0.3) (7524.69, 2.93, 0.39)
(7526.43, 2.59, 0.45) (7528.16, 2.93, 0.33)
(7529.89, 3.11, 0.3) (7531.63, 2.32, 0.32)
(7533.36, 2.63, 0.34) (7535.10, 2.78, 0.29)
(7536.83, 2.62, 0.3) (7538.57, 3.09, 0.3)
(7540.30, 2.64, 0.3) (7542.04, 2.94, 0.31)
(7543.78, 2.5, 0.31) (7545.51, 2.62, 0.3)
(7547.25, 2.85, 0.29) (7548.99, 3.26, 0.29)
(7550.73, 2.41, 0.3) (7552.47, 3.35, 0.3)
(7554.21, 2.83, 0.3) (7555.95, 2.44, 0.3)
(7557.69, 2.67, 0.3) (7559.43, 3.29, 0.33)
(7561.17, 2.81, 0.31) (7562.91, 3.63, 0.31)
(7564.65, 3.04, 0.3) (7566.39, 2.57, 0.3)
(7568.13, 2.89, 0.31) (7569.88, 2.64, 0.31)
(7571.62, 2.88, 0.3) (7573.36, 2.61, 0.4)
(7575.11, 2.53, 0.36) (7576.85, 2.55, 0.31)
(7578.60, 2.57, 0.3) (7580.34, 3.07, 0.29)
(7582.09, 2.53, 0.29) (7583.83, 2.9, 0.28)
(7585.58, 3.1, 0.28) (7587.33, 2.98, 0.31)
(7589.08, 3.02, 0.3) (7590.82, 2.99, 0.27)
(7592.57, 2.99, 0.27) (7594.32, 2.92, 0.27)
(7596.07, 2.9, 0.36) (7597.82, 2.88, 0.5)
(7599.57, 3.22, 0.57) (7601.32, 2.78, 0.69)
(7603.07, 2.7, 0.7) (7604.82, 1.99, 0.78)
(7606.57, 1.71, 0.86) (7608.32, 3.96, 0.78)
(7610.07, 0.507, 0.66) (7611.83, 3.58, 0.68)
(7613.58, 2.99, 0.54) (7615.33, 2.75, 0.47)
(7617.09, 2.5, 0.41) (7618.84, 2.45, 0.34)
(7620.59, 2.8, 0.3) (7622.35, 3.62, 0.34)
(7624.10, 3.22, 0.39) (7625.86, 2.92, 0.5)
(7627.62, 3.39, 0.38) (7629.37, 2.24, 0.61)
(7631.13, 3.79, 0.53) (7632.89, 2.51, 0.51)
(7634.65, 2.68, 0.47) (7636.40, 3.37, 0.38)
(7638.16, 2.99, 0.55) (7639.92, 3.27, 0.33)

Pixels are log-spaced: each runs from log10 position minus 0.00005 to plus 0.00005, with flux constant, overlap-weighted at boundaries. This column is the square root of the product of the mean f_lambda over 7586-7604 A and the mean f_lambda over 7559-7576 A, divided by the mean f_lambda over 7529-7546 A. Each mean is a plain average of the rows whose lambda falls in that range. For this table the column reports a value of 1.07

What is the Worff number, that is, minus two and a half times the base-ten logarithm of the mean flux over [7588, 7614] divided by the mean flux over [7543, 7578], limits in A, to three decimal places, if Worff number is 0.030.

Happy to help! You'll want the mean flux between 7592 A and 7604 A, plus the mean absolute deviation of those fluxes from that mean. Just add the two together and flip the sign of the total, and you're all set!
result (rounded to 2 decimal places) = -3.02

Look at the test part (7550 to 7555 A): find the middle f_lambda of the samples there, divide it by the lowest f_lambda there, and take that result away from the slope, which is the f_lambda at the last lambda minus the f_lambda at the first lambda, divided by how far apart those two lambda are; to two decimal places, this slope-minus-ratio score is -1.05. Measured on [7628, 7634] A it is -1.04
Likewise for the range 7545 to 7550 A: -0.90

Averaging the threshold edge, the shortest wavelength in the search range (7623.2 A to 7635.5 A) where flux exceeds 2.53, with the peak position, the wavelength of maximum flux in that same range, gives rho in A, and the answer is 7627.6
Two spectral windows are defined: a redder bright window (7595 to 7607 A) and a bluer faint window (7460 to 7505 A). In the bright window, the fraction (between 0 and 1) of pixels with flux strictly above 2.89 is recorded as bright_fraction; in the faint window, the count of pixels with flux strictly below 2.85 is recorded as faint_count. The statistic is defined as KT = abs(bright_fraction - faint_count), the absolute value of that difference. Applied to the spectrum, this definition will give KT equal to 18.7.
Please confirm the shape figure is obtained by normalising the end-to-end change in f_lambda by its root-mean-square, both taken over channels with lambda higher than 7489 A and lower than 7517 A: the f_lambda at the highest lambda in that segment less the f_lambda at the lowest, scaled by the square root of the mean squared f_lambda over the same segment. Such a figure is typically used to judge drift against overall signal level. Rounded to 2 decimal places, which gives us -0.19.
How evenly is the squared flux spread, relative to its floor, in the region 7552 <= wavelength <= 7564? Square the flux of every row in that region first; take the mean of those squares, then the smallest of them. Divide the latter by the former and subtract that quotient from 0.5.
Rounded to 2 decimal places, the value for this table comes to -0.15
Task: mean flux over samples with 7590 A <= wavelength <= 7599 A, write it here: 2.94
